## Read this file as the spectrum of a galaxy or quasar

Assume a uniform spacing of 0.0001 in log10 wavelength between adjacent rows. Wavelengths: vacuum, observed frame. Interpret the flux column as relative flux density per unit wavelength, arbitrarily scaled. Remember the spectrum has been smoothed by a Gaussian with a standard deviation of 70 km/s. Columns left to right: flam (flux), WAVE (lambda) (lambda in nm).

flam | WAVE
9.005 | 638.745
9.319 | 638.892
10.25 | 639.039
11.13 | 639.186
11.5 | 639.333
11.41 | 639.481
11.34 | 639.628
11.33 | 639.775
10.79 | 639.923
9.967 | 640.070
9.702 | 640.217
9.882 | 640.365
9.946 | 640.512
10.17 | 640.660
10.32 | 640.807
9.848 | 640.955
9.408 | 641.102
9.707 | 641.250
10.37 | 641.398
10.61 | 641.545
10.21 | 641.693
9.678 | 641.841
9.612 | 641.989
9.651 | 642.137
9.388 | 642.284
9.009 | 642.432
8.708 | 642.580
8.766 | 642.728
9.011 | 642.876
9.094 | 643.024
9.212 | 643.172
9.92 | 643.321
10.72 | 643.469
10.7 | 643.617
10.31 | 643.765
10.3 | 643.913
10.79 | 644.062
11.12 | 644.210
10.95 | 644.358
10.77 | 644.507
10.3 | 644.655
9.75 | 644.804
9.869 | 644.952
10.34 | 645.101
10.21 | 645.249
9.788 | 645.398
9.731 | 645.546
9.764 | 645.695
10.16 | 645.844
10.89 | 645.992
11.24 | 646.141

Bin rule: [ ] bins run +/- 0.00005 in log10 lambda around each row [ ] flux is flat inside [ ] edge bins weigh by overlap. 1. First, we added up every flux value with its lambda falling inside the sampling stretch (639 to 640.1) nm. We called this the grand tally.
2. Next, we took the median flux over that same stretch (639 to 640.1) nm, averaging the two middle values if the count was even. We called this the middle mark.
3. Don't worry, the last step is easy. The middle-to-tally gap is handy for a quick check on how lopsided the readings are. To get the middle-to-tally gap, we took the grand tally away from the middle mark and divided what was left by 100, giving -0.76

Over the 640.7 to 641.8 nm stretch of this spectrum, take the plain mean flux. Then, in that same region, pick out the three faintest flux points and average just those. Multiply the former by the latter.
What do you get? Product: 97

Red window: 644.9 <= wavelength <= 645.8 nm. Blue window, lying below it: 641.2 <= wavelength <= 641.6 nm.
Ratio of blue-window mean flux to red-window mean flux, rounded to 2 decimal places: 1.03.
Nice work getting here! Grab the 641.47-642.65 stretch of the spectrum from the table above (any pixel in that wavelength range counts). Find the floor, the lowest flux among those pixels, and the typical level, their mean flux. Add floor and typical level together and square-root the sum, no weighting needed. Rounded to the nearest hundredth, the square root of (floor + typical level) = 4.28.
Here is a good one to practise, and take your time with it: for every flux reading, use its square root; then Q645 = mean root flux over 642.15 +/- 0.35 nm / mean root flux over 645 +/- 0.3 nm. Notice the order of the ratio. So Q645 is 0.97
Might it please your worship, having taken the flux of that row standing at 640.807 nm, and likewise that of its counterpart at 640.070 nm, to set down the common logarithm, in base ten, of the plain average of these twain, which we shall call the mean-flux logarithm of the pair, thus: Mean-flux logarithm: 1.006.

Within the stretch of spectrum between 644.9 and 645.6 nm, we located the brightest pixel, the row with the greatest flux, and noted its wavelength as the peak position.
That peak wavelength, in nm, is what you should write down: 645.101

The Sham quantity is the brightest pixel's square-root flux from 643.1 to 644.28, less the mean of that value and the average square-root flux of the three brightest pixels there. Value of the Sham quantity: 0.018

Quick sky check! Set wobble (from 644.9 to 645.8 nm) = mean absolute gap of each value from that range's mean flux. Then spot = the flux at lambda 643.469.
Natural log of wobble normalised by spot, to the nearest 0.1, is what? -3.9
